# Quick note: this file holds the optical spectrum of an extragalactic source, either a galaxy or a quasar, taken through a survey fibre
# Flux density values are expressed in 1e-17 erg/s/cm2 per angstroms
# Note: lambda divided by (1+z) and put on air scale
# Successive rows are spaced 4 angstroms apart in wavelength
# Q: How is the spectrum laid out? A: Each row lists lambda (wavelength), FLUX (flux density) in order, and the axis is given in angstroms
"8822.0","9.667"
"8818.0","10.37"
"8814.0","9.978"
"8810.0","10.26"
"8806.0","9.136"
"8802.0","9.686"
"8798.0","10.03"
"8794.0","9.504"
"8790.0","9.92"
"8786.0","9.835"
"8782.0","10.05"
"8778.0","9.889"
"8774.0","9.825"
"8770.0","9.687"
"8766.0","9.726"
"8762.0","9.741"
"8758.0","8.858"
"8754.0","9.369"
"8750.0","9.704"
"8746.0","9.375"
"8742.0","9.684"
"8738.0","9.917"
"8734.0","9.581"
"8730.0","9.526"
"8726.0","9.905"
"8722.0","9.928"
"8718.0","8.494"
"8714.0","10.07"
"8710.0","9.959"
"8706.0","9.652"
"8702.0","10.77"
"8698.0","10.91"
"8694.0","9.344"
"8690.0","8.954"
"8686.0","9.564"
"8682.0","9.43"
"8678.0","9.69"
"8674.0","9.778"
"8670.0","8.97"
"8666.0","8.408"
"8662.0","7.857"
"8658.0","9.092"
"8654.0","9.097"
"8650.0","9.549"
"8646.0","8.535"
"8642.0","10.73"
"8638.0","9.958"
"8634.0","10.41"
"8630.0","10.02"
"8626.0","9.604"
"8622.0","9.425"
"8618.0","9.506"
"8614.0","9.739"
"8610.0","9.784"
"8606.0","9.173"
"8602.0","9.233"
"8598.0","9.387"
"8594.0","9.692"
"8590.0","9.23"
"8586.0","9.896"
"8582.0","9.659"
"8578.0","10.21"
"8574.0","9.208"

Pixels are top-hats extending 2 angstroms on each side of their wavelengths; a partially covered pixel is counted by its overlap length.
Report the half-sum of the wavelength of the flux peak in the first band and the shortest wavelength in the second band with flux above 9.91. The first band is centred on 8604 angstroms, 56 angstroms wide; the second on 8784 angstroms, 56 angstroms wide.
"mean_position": 8680 angstroms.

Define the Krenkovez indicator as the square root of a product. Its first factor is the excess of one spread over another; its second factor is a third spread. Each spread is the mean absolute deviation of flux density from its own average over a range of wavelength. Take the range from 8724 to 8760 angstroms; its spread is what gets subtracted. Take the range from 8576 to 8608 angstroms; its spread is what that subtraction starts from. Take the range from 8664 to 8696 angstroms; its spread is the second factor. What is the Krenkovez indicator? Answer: 0.16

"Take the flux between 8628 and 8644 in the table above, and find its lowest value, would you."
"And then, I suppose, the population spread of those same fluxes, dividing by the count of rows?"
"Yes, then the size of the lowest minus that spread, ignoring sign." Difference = 9.6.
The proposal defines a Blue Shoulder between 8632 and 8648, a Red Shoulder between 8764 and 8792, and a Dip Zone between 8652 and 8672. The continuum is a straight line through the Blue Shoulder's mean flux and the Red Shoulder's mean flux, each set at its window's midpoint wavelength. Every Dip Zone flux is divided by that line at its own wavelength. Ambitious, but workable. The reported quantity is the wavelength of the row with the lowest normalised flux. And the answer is 8662.0 angstroms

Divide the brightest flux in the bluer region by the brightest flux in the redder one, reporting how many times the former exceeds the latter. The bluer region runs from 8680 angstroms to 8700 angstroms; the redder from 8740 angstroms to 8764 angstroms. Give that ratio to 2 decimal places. 1.12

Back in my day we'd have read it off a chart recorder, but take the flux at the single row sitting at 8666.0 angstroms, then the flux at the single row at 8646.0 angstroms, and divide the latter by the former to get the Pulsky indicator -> 1.02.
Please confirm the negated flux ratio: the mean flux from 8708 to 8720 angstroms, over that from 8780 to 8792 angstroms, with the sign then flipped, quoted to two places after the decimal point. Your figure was -0.96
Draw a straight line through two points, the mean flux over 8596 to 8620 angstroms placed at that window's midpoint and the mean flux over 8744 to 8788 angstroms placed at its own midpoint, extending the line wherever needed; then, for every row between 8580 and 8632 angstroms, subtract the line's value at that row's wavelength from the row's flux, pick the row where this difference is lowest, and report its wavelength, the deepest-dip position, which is 8606.0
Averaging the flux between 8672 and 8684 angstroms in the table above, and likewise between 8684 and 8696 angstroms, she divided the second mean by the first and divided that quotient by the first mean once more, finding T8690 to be 0.100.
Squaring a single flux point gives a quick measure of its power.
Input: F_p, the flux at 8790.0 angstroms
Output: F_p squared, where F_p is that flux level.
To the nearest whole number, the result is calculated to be 98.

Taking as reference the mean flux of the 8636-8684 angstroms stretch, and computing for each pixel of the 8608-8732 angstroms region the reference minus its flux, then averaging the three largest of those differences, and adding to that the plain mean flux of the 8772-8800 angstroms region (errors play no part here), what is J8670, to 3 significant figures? 10.9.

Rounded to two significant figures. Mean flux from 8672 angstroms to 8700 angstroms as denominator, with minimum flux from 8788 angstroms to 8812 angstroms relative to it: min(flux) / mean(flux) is 0.95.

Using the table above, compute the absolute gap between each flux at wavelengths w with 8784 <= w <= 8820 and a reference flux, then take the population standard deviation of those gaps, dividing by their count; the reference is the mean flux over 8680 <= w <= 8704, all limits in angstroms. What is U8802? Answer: 0.21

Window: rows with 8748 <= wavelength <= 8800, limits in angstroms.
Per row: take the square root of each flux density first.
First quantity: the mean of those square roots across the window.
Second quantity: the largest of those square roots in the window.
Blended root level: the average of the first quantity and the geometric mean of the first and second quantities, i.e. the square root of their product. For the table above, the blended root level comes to 3.13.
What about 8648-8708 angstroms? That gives 3.12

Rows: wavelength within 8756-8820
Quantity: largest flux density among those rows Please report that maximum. 10.37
